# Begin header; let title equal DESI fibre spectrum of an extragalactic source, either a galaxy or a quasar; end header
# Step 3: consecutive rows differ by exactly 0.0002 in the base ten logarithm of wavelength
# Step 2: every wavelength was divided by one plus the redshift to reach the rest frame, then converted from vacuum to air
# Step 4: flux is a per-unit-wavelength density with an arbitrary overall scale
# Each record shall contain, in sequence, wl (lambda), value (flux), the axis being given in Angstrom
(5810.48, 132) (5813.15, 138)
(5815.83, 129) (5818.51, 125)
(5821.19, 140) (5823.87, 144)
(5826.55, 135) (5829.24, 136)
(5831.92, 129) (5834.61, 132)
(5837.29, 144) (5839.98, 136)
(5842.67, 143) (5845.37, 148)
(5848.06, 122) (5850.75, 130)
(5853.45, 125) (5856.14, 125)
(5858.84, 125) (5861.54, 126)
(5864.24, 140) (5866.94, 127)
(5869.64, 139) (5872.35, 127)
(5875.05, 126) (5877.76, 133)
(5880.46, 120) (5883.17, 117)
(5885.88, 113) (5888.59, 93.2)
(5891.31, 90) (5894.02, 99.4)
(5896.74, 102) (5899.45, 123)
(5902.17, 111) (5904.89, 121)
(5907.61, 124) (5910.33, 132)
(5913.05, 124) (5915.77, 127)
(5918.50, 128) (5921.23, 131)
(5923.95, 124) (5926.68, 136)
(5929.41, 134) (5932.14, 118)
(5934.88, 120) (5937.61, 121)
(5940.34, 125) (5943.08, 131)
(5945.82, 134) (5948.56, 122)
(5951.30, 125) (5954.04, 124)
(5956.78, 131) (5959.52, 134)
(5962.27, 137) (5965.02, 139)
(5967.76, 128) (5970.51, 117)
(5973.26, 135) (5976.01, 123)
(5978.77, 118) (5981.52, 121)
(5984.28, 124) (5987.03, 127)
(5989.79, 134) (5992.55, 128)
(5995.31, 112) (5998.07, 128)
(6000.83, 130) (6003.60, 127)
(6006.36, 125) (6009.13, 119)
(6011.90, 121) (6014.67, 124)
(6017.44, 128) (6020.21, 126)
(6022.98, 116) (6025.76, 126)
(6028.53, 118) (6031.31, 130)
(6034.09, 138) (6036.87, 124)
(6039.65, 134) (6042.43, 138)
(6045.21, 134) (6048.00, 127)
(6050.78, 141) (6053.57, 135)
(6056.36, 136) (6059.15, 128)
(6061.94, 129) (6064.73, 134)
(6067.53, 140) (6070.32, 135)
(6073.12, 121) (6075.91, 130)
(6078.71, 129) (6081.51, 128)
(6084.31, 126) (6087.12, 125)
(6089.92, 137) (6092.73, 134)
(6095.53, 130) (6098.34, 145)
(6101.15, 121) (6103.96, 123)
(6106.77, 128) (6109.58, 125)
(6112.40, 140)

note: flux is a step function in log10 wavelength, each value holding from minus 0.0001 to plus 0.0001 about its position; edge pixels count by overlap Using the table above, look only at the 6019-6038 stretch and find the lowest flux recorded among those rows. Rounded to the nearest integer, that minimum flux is 116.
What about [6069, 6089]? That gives 121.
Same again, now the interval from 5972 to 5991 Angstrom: 118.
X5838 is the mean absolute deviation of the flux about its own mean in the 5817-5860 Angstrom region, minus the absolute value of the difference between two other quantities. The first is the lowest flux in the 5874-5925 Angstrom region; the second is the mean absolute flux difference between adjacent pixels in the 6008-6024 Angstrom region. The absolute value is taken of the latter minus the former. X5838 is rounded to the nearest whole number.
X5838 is -79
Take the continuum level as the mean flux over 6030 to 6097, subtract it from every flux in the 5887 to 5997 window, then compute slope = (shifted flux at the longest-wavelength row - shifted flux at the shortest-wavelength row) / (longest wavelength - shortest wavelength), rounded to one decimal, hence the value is 0.2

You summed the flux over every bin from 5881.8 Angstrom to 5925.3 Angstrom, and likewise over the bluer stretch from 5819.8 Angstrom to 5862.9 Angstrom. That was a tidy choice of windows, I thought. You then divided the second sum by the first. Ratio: 1.15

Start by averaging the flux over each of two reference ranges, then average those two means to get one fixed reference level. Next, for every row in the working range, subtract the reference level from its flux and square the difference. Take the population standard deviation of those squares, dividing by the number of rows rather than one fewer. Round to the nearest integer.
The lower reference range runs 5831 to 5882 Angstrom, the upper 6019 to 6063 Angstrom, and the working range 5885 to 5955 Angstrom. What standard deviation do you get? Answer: 442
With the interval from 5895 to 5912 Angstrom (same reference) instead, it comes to 292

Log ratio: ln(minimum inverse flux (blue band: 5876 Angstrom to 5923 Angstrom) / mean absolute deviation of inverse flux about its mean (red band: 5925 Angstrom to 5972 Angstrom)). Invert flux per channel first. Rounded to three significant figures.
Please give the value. 2.99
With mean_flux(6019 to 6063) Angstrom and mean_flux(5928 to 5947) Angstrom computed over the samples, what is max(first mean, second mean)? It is 130.0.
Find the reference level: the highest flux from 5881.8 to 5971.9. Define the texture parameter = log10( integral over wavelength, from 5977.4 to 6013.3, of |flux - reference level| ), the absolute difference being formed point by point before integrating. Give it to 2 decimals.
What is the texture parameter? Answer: 2.73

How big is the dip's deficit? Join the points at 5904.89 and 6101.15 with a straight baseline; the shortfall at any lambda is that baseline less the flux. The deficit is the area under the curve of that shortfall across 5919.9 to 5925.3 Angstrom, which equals -35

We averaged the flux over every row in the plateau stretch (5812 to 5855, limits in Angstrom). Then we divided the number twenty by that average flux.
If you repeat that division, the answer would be 0.148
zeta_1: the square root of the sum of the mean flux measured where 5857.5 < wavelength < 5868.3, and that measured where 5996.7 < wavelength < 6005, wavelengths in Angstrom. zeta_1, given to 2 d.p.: 16.06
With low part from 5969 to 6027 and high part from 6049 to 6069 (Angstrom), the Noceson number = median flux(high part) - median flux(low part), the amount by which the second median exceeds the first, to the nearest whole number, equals 10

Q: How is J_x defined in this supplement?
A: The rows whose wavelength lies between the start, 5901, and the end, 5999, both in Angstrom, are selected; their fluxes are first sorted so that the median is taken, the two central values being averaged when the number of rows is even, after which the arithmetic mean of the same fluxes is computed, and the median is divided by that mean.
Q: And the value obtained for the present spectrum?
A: 1.00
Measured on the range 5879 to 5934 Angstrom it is 1.03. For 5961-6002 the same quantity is 1.01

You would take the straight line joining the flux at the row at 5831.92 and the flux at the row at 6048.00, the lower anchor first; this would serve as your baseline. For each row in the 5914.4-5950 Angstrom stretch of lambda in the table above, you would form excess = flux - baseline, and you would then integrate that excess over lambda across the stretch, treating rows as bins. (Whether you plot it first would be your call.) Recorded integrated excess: -38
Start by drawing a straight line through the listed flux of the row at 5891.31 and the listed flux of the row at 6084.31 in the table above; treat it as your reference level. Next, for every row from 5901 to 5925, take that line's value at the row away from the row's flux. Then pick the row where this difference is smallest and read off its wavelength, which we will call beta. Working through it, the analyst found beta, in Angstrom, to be 5902.17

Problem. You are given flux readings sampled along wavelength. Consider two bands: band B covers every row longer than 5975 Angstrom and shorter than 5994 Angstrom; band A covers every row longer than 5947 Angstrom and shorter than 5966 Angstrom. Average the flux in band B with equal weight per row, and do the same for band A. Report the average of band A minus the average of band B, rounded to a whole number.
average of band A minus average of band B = 5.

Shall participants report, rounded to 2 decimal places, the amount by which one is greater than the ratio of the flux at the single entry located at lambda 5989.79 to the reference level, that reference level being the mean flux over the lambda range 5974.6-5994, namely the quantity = -0.07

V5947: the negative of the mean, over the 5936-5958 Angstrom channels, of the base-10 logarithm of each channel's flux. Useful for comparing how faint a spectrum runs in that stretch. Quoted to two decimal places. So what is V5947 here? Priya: -2.10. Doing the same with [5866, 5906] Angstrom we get -2.06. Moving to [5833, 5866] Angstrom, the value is -2.12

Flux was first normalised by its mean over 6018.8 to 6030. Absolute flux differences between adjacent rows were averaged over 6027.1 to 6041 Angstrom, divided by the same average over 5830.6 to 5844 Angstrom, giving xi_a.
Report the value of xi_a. 1.47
